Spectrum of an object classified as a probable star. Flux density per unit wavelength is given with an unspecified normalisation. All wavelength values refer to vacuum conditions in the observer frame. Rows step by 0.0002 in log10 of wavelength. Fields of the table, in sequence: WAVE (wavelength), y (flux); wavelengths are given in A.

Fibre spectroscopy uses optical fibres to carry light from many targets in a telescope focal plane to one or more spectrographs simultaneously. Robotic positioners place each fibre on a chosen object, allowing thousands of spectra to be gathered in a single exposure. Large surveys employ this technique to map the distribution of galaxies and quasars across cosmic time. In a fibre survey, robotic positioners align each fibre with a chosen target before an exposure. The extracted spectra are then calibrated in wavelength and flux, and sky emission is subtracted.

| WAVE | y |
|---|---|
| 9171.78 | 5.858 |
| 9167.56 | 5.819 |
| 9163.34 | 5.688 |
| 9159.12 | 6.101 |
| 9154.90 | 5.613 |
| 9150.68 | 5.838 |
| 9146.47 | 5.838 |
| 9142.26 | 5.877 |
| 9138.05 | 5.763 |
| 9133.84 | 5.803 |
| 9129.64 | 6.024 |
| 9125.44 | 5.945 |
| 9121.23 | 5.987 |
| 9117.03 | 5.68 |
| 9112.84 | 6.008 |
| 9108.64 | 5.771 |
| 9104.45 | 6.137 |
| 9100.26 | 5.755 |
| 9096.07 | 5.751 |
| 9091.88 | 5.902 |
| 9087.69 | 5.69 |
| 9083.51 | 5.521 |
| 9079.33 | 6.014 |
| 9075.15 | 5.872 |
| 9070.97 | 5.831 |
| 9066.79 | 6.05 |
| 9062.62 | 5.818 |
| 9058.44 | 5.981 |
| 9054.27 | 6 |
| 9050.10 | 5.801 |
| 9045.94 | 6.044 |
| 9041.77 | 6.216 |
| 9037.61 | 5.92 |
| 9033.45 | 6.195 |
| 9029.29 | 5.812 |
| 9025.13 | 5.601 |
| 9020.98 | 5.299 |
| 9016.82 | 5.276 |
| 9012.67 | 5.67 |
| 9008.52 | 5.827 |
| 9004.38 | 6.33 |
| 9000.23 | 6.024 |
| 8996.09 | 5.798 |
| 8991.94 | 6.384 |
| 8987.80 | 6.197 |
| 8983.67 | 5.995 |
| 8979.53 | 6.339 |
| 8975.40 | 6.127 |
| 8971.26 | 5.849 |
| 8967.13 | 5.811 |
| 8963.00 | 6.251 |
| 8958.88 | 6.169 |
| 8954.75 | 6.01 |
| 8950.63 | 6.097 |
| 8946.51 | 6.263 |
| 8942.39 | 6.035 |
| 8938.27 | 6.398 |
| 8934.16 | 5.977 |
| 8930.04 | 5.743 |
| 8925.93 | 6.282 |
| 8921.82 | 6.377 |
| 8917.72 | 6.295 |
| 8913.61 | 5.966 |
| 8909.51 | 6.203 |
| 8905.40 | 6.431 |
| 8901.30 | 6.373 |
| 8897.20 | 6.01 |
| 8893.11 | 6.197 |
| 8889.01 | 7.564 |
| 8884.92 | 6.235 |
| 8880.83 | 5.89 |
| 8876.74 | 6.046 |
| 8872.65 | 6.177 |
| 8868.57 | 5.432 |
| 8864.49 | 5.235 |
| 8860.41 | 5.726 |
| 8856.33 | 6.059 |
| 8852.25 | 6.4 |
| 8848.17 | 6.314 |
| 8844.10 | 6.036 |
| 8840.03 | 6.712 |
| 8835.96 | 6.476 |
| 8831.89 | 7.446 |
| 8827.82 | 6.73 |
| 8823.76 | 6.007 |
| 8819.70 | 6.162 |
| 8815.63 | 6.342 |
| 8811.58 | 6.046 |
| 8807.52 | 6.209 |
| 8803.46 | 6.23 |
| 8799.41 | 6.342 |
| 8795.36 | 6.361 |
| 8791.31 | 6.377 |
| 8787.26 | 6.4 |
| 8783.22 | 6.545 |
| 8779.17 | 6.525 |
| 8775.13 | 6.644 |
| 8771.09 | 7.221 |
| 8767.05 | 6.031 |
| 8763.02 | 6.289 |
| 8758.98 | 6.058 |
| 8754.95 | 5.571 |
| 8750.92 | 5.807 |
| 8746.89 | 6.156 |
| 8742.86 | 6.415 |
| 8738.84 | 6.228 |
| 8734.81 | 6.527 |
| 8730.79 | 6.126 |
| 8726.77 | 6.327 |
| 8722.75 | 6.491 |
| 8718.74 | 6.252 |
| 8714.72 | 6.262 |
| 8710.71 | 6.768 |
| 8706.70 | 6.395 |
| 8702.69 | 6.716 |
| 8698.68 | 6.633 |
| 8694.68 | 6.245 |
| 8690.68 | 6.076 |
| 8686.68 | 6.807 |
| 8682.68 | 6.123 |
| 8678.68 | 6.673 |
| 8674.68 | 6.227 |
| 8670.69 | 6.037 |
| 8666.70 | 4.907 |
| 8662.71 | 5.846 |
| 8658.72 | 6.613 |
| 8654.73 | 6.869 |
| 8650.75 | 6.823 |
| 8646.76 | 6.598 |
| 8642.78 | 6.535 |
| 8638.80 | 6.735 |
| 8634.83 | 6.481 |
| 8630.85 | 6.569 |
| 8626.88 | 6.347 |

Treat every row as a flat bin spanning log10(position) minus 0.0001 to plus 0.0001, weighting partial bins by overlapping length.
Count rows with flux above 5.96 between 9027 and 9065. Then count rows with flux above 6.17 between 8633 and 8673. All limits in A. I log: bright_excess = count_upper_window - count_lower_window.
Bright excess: -2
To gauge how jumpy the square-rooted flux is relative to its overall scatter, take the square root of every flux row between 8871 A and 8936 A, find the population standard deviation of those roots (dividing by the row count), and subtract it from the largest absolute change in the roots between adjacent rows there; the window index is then 0.185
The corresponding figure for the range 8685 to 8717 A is 0.093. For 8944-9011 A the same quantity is 0.080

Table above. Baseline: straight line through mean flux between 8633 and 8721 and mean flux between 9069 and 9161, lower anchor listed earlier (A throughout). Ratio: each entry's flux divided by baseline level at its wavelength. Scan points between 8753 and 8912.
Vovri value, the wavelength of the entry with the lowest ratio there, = 8864.49 A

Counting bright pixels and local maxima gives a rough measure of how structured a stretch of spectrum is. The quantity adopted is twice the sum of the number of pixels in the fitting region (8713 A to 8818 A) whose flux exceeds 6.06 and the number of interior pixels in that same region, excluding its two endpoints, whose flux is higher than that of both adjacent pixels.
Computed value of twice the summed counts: 54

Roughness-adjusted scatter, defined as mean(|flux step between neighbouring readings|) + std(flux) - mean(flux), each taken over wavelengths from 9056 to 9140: -5.51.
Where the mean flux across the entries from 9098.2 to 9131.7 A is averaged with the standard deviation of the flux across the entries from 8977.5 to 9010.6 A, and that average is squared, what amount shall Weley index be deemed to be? 9.4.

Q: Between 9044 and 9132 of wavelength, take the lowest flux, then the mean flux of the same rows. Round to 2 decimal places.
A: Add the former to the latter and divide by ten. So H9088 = 1.14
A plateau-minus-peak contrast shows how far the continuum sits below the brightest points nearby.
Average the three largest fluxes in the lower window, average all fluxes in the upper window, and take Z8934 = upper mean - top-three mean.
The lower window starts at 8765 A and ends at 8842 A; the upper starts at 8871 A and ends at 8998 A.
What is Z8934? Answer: -1.0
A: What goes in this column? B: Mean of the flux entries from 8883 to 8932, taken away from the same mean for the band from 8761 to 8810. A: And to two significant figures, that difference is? 0.12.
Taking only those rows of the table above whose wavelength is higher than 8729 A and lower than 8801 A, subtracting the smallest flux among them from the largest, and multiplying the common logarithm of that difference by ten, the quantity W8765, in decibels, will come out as 2.2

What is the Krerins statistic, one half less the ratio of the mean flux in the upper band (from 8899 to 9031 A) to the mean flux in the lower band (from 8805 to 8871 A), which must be -0.473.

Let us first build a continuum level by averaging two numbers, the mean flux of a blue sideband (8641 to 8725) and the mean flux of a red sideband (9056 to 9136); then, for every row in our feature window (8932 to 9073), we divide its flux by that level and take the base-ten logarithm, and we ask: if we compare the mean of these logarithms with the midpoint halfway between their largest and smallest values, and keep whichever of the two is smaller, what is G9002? -0.023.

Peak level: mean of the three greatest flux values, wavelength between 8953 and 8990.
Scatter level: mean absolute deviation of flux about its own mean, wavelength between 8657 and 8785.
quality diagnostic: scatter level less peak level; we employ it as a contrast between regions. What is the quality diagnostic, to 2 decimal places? -5.96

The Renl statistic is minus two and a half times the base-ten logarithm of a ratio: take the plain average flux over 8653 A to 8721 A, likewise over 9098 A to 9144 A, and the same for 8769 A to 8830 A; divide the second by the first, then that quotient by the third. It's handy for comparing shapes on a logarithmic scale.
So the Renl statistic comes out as 2.09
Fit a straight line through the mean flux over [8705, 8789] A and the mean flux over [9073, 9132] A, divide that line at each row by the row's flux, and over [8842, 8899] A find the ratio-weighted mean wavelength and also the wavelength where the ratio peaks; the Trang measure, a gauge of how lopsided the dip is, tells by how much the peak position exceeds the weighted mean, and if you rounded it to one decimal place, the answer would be -5.8 A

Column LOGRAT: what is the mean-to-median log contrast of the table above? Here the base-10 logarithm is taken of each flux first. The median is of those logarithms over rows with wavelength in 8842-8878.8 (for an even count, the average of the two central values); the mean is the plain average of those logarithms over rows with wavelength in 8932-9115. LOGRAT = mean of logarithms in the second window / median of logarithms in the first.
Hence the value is 0.991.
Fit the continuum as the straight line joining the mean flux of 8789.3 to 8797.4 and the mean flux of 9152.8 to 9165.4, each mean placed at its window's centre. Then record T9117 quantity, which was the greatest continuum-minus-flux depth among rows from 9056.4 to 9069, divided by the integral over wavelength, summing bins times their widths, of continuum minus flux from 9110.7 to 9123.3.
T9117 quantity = -0.4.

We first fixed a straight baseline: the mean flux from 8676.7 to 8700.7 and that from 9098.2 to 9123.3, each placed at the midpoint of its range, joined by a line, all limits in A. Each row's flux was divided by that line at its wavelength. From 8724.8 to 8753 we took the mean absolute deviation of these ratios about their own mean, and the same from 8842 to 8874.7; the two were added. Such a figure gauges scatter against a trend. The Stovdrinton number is 0.080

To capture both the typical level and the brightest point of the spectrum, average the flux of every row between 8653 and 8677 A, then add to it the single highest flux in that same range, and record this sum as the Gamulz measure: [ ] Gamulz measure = 13.0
